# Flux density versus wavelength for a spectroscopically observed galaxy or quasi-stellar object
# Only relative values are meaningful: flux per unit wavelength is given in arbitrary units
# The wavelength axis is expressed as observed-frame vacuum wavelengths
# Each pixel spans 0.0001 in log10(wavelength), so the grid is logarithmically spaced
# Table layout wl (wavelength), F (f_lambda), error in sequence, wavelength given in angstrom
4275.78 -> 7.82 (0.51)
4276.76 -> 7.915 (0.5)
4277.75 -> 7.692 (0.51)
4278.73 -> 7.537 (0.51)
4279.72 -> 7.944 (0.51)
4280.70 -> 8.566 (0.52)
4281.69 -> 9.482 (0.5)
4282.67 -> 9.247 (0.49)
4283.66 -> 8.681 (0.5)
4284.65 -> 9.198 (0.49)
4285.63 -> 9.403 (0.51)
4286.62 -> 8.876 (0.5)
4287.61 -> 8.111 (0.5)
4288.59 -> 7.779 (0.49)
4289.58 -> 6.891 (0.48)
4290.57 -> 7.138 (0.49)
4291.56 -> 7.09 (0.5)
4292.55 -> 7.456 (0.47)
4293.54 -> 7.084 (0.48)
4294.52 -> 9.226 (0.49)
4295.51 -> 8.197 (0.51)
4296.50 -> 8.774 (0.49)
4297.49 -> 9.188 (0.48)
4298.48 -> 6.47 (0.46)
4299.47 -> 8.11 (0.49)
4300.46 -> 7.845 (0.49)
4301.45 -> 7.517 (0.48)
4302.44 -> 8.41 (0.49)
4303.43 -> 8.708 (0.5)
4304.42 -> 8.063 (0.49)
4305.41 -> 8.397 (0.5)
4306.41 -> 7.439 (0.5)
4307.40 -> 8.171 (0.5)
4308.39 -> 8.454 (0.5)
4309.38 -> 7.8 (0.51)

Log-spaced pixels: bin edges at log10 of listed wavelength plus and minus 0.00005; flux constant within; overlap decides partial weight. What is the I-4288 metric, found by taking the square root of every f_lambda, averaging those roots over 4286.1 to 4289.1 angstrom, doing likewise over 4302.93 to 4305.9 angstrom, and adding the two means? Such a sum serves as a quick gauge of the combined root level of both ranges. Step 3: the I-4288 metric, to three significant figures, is 5.77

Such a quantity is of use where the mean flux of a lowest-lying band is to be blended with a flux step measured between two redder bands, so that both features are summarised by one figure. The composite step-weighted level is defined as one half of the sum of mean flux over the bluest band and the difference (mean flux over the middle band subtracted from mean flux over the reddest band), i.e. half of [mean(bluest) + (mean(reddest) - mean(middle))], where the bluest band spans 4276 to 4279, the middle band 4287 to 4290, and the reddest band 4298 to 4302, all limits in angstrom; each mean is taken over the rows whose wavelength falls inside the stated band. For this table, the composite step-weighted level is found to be 3.8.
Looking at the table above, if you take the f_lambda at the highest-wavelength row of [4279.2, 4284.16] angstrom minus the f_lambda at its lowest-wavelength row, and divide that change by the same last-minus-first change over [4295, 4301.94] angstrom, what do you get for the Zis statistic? -1.1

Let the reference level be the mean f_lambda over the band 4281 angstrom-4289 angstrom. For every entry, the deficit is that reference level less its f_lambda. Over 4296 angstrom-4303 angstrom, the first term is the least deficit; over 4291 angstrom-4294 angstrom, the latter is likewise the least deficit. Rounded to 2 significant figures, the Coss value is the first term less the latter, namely -1.7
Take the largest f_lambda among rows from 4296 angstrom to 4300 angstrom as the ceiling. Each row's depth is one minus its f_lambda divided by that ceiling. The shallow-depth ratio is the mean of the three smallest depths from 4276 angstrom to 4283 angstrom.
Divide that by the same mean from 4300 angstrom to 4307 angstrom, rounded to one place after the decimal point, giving 0.1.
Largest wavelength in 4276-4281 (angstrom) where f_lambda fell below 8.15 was 4279.72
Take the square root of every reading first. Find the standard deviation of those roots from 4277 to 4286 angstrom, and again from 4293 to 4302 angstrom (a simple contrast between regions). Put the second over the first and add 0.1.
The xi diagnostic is 1.4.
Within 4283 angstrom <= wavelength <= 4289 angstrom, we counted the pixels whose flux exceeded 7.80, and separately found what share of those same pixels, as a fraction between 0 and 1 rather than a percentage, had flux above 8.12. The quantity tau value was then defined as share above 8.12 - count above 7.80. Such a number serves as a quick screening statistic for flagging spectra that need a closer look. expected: -4.3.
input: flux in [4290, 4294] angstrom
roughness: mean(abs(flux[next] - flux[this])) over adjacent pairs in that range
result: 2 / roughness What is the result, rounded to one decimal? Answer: 7.6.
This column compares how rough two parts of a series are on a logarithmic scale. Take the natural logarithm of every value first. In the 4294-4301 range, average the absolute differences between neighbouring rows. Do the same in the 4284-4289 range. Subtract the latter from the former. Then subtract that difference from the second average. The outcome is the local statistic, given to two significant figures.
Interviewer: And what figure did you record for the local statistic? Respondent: -0.035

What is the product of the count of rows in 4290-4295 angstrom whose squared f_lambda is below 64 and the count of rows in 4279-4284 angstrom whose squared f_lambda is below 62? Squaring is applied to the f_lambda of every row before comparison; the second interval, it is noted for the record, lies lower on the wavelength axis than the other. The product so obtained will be 0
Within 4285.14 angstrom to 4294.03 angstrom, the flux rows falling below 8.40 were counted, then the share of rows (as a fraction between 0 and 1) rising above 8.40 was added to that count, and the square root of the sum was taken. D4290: 2.69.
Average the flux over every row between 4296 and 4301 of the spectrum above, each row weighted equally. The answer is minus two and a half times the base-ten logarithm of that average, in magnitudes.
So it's -2.27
